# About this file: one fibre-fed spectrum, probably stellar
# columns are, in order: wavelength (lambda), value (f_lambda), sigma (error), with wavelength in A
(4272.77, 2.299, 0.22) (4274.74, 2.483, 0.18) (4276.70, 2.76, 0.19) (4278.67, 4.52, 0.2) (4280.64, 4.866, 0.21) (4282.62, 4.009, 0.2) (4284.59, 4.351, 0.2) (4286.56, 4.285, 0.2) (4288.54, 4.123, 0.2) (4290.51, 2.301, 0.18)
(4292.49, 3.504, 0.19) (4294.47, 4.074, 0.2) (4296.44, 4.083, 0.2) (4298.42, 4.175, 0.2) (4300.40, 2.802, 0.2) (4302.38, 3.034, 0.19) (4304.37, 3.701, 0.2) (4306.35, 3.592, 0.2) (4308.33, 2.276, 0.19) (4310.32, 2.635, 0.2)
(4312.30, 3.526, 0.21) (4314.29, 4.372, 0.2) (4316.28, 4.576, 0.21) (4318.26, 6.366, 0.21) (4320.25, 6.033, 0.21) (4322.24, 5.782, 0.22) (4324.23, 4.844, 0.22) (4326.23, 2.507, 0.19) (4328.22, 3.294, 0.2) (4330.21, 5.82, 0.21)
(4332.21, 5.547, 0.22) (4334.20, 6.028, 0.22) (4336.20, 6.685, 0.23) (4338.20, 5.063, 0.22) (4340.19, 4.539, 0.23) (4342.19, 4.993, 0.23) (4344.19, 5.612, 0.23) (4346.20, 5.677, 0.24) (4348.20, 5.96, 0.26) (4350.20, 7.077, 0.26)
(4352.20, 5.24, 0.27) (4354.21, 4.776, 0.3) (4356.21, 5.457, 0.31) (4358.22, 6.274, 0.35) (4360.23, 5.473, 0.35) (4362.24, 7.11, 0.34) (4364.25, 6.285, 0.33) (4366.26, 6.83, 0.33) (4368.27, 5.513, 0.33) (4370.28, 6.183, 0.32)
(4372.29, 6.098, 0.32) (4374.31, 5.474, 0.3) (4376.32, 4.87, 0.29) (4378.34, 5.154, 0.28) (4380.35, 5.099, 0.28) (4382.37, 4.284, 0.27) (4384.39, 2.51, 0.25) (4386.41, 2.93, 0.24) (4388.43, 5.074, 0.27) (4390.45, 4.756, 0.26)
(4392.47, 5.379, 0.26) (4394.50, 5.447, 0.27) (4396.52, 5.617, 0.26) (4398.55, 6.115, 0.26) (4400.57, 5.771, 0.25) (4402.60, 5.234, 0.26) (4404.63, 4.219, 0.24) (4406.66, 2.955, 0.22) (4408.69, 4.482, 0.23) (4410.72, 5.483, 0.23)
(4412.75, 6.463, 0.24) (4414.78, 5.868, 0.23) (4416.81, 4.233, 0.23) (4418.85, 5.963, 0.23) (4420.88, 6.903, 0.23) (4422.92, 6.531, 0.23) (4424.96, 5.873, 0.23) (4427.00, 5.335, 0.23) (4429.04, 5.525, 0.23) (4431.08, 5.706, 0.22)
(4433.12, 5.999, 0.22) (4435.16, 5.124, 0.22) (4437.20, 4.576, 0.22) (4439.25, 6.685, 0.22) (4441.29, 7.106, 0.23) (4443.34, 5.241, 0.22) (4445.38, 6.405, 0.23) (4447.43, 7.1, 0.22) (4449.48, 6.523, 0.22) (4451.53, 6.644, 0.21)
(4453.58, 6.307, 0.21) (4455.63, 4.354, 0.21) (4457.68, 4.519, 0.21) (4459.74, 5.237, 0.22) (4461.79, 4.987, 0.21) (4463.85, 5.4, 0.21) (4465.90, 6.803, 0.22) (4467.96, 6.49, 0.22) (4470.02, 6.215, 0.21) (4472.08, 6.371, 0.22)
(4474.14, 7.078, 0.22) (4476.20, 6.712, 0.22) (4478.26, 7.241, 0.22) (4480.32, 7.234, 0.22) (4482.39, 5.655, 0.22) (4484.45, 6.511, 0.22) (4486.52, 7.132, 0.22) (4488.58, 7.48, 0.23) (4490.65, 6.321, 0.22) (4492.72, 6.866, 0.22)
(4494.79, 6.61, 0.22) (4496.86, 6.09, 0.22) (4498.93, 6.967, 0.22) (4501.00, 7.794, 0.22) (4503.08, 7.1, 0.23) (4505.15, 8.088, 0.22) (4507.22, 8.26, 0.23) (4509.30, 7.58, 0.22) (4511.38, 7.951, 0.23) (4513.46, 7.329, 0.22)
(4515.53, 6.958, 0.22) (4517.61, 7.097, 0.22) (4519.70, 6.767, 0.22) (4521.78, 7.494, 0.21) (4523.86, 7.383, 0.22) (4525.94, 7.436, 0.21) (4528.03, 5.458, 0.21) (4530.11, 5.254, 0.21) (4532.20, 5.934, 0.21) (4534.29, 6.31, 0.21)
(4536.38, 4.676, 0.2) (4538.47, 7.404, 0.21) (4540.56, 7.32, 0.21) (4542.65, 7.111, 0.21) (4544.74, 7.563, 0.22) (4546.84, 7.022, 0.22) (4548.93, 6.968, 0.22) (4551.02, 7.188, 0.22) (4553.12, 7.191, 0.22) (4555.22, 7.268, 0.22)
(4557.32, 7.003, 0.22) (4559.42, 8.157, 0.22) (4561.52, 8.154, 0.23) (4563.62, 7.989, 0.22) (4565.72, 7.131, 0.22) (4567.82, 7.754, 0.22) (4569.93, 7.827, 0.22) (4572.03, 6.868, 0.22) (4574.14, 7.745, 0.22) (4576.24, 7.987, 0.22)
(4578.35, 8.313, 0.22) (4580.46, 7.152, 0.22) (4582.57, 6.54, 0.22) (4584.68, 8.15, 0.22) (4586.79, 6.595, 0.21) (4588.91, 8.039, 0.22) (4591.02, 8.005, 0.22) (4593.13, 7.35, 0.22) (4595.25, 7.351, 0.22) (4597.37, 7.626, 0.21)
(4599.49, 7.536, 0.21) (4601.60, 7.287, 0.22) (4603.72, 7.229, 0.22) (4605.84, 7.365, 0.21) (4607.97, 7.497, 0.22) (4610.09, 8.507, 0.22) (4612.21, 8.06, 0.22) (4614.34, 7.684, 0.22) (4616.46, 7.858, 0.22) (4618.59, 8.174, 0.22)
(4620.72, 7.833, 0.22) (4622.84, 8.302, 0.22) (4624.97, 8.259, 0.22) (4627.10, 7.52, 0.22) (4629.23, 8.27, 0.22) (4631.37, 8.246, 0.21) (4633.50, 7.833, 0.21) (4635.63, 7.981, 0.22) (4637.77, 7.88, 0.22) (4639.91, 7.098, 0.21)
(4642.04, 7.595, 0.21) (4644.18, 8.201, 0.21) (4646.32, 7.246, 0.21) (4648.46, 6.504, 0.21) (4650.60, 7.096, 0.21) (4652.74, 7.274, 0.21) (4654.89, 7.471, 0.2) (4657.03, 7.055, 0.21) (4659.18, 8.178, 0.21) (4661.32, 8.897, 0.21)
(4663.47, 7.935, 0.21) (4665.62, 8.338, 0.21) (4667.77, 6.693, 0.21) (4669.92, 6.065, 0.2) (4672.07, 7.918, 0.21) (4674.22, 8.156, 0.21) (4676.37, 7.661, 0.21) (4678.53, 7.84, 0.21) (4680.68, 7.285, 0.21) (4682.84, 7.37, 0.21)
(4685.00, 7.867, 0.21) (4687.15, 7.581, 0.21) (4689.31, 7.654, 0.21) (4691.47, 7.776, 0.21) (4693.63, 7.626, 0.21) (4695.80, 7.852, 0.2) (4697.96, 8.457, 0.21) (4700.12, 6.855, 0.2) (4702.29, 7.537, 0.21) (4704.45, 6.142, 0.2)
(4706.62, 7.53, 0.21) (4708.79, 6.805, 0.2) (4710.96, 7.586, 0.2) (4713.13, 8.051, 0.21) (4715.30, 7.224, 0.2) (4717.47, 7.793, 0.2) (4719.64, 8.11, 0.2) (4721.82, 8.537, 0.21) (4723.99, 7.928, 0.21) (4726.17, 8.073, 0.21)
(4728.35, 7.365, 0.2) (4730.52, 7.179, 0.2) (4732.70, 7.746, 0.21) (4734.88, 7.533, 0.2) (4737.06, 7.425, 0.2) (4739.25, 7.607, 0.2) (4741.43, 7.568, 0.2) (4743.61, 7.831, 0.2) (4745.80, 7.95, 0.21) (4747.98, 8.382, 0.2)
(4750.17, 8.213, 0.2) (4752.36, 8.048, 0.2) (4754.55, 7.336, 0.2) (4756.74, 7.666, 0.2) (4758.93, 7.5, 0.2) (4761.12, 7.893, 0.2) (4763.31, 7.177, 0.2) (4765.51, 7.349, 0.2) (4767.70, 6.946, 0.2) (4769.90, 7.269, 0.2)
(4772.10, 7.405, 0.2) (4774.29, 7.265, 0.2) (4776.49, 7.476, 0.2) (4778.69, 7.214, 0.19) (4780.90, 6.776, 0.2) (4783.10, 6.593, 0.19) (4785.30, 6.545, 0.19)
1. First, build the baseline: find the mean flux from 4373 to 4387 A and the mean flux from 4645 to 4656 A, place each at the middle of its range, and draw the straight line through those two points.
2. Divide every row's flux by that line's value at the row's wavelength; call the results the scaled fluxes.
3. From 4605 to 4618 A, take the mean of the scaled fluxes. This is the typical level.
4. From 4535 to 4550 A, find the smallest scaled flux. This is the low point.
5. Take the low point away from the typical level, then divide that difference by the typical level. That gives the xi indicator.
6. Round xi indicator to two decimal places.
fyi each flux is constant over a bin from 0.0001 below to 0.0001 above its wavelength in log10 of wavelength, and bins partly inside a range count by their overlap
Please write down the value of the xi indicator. 0.33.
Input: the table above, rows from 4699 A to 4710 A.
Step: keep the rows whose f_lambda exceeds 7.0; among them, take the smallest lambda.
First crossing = 4702.29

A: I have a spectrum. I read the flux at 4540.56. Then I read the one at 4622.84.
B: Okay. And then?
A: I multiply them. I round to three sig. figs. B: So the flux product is 60.8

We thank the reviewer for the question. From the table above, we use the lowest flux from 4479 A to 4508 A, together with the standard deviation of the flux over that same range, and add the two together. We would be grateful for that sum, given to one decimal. 6.4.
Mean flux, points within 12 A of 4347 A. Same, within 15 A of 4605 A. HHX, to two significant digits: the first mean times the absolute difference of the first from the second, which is 12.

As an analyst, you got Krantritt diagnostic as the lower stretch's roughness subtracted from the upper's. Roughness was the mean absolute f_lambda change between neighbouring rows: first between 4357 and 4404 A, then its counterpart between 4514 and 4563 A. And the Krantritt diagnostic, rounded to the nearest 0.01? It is -0.14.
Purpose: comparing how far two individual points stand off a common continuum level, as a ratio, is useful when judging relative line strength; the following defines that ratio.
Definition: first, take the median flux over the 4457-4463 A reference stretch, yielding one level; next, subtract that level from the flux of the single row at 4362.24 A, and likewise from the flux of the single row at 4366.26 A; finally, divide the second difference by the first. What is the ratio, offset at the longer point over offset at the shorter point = 0.9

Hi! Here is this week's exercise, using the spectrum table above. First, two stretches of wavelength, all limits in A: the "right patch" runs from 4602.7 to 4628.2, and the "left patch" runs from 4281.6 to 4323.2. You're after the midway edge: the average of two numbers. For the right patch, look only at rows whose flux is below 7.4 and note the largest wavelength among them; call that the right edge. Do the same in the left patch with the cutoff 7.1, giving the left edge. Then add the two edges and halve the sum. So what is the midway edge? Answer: 4464.0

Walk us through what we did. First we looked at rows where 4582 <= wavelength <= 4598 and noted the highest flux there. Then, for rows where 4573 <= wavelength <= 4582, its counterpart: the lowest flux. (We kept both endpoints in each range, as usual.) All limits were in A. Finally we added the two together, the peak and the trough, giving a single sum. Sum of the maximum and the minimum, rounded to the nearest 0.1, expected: 15.3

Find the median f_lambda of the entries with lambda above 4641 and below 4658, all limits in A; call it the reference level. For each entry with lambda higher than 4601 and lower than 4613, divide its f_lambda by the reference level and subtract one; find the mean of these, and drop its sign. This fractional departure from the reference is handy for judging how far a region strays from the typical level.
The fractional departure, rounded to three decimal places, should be 0.055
